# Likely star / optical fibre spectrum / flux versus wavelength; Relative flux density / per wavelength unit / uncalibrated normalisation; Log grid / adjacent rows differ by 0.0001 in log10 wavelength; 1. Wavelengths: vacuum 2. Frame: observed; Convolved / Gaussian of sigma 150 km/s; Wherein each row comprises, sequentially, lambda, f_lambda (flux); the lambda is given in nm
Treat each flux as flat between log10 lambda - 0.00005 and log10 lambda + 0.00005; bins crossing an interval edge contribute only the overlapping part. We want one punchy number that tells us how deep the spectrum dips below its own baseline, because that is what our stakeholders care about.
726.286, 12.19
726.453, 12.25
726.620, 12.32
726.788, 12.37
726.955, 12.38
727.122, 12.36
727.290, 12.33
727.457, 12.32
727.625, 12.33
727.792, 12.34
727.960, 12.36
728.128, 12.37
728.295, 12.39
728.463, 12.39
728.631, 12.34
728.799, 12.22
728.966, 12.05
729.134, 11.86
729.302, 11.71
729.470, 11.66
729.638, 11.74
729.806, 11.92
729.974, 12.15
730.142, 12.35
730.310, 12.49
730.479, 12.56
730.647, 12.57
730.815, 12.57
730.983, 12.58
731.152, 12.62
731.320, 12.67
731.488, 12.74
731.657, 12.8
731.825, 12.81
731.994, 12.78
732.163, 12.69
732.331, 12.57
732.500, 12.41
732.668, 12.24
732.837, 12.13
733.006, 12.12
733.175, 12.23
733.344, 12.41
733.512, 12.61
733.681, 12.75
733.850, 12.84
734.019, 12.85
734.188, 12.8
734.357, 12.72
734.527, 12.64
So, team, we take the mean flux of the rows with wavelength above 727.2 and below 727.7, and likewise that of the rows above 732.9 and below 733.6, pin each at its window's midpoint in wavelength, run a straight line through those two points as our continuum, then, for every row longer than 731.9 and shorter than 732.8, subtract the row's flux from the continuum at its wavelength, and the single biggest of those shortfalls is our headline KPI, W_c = 0.1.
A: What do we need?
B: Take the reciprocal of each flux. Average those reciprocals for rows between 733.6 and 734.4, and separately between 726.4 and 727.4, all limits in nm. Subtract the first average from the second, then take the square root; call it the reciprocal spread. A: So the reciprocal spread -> 0.054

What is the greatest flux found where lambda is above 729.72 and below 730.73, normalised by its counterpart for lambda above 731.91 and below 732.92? 0.98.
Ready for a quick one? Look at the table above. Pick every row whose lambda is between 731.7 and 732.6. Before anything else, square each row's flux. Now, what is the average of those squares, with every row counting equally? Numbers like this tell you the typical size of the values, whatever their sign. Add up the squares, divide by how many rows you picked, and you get 160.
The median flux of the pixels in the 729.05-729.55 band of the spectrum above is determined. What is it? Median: 11.7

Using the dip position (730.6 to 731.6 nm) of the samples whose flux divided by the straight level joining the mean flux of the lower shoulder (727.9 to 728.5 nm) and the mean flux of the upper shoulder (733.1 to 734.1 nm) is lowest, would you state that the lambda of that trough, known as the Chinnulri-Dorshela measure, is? 730.815 nm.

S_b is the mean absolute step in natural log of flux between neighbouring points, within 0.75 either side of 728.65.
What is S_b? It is 0.007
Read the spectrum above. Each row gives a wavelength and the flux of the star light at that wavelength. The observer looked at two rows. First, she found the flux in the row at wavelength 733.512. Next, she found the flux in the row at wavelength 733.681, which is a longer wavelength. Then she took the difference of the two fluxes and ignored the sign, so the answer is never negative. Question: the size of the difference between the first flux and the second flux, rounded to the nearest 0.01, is 0.14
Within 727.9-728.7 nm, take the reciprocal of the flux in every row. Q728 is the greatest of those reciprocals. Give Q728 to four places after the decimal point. 0.0810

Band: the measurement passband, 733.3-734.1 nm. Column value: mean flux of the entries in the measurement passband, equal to 12.7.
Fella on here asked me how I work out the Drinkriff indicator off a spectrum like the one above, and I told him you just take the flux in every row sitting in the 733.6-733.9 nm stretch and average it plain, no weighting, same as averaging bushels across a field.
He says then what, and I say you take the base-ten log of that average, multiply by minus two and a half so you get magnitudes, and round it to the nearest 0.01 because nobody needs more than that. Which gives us -2.77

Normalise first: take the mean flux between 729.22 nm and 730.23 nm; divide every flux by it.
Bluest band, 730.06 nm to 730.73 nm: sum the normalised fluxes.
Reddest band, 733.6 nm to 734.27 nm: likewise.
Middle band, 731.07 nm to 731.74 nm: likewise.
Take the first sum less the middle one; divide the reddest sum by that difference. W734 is -60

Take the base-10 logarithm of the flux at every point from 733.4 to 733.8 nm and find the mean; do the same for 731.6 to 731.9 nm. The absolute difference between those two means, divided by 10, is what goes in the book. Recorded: 0.0004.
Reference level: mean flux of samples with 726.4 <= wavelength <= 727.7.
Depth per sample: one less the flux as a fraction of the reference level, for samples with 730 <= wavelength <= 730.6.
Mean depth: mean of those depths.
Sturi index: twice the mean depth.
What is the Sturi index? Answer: -0.02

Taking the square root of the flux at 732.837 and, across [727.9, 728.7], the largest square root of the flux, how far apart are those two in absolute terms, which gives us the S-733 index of 0.037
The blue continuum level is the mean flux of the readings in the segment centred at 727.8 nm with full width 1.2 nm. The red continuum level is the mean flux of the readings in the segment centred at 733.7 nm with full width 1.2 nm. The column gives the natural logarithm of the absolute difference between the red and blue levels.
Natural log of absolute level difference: -1.2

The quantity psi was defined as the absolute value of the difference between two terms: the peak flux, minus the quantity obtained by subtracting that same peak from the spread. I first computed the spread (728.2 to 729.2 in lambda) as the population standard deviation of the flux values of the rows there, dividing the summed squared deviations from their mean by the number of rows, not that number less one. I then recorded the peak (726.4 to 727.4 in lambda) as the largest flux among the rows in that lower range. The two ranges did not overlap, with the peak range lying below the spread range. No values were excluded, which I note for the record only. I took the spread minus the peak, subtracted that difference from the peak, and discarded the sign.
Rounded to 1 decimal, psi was 24.6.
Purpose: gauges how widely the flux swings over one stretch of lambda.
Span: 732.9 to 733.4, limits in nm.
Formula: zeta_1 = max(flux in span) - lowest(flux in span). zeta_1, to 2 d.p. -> 0.29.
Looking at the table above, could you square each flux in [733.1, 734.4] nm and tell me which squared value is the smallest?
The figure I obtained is 150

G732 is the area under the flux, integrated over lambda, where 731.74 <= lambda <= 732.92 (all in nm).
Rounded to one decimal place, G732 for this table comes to 14.8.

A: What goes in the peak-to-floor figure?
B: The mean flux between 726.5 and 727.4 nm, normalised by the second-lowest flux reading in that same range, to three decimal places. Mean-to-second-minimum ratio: 1.002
